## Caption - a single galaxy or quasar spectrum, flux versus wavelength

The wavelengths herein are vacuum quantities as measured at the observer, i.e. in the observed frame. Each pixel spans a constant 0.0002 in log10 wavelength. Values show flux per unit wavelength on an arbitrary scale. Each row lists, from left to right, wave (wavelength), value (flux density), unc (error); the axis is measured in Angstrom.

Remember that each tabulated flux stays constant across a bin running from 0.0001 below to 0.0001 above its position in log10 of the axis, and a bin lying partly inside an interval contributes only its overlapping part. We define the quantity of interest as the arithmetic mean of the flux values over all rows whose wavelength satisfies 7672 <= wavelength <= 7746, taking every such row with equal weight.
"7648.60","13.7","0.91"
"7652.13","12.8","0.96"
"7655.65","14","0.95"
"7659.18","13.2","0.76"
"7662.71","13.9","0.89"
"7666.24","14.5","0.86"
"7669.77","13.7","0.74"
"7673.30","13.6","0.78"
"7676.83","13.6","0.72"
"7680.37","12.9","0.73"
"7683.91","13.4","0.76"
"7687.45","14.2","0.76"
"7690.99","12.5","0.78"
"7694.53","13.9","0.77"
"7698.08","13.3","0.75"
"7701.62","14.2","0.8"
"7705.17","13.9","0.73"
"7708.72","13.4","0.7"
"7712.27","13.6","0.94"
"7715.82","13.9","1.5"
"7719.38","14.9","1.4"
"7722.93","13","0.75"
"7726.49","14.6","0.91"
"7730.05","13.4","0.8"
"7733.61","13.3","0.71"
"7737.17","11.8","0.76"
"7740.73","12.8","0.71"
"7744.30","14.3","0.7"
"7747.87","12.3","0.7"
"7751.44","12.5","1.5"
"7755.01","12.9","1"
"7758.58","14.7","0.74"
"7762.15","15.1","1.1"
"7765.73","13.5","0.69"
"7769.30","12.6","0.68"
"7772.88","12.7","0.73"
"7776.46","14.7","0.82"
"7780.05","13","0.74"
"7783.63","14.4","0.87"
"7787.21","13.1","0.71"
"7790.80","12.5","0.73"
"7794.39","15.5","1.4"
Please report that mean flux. 13.5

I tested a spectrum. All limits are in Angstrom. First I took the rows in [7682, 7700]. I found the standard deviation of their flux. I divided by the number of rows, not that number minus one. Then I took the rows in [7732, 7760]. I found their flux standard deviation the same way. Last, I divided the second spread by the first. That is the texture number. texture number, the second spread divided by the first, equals 1.59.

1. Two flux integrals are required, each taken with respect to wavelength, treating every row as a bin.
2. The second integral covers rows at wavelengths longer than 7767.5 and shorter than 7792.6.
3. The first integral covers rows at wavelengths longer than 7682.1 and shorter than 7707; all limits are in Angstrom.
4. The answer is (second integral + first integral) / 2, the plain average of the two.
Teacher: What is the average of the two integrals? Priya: 336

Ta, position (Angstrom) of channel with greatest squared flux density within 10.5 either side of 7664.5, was 7666.24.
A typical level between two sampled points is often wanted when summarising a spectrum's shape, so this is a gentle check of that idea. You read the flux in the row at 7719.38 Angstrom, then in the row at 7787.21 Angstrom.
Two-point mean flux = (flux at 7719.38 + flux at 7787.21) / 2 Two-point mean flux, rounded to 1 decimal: 14.0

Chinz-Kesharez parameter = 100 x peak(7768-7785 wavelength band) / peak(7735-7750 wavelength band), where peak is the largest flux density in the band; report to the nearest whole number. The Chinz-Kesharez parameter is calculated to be 103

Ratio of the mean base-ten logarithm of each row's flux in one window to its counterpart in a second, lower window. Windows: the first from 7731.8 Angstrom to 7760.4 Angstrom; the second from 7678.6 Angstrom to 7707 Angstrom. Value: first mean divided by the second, 0.986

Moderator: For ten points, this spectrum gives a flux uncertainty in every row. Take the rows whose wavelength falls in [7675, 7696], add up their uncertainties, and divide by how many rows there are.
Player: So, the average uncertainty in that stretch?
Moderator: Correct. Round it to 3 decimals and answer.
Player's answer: 0.753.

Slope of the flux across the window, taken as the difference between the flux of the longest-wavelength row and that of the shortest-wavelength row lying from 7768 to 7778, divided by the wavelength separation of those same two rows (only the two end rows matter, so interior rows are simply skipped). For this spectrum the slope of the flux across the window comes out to 0.29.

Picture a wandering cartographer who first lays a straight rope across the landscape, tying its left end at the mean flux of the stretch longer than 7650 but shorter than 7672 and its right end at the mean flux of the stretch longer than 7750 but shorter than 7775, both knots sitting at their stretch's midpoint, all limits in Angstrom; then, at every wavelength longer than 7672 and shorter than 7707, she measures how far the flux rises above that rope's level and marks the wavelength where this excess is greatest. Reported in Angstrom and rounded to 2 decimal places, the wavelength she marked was 7701.62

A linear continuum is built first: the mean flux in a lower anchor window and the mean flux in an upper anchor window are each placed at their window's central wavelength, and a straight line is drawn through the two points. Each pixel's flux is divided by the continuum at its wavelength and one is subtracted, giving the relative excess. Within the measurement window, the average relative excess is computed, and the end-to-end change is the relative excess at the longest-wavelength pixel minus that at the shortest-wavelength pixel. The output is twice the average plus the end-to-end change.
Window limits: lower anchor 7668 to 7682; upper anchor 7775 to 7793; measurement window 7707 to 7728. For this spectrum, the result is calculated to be 0.15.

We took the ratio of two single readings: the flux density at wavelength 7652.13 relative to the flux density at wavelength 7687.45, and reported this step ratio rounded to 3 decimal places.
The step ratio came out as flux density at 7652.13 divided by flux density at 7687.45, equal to 0.901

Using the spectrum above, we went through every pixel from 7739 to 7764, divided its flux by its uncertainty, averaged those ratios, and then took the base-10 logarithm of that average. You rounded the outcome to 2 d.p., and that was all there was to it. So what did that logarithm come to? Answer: 1.20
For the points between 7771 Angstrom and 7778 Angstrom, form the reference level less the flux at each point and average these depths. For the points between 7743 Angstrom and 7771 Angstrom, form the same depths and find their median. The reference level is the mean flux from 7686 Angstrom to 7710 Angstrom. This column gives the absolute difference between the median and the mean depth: 0.5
